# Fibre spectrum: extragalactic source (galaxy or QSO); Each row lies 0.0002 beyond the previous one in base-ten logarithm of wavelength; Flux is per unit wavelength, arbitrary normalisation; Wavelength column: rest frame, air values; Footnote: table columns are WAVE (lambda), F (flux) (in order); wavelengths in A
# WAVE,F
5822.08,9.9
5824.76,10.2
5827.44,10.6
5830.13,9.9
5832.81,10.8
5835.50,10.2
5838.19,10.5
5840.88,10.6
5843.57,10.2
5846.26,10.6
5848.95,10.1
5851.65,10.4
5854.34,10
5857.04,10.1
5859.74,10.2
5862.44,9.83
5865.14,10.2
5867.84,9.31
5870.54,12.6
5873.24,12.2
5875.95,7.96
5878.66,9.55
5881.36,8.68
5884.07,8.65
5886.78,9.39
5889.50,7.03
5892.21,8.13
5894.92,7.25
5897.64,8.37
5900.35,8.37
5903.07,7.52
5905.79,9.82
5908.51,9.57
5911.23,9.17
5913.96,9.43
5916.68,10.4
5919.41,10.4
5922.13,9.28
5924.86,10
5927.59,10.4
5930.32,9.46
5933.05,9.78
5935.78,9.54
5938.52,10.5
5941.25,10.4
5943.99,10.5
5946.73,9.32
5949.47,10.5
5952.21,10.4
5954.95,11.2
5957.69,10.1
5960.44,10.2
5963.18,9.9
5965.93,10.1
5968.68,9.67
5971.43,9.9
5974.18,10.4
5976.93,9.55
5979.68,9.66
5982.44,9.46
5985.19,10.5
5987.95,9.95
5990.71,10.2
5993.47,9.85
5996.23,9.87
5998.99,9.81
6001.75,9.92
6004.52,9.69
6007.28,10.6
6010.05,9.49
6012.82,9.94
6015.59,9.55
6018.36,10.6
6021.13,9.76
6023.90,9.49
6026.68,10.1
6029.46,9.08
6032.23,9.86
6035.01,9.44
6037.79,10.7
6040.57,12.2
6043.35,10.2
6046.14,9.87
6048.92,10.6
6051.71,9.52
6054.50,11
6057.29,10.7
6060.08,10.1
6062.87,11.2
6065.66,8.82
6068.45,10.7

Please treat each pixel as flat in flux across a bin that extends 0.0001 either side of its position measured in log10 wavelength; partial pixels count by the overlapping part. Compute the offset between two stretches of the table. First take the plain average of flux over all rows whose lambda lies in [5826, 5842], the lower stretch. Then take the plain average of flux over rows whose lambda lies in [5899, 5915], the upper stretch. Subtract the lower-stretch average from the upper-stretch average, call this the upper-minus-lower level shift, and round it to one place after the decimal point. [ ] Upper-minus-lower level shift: -1.5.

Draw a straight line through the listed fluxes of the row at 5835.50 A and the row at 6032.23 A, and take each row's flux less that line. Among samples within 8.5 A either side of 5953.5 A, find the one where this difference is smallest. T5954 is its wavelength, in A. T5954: 5946.73 A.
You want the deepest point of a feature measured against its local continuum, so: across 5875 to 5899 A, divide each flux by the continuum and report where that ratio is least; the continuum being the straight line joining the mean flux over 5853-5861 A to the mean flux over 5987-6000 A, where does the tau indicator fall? 5889.50 A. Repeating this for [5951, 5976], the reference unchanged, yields 5968.68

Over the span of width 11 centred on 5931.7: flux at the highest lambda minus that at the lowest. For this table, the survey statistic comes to -0.86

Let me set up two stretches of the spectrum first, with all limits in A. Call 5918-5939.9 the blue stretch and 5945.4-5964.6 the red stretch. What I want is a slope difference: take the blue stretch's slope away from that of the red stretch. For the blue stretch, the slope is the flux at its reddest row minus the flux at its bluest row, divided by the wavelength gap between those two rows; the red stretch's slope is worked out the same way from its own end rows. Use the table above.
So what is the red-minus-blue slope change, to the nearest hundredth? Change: 0.03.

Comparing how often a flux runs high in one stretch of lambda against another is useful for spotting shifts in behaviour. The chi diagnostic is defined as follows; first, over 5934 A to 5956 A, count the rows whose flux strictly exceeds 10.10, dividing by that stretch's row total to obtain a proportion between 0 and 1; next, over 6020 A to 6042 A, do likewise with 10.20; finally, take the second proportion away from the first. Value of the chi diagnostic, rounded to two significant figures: 0.50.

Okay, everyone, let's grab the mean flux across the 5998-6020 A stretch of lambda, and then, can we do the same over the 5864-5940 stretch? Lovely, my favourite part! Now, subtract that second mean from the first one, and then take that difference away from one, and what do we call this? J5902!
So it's 0.4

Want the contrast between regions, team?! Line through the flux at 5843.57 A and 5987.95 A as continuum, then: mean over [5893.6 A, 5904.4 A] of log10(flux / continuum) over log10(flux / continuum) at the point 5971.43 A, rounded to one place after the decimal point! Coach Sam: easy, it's 31.7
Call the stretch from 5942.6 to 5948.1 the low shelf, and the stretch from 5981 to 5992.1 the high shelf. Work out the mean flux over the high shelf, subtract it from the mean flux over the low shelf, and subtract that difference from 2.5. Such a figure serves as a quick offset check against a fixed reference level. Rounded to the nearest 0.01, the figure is 2.62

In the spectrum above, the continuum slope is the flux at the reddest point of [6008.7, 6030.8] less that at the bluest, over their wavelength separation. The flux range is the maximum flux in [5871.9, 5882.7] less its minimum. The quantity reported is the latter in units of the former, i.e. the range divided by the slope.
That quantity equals -201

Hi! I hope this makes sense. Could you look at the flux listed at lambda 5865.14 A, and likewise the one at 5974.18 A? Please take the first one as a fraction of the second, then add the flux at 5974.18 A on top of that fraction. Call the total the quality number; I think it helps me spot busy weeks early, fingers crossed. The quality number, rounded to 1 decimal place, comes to 11.4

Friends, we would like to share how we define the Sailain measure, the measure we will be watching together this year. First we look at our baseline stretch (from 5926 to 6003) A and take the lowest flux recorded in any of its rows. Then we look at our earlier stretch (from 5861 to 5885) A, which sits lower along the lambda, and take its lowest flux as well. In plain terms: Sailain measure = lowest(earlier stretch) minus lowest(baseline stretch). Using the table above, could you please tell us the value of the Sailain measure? -1.4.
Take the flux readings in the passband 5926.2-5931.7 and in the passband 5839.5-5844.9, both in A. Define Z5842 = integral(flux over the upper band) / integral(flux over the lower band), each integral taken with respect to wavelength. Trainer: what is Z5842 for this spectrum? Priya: 0.97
